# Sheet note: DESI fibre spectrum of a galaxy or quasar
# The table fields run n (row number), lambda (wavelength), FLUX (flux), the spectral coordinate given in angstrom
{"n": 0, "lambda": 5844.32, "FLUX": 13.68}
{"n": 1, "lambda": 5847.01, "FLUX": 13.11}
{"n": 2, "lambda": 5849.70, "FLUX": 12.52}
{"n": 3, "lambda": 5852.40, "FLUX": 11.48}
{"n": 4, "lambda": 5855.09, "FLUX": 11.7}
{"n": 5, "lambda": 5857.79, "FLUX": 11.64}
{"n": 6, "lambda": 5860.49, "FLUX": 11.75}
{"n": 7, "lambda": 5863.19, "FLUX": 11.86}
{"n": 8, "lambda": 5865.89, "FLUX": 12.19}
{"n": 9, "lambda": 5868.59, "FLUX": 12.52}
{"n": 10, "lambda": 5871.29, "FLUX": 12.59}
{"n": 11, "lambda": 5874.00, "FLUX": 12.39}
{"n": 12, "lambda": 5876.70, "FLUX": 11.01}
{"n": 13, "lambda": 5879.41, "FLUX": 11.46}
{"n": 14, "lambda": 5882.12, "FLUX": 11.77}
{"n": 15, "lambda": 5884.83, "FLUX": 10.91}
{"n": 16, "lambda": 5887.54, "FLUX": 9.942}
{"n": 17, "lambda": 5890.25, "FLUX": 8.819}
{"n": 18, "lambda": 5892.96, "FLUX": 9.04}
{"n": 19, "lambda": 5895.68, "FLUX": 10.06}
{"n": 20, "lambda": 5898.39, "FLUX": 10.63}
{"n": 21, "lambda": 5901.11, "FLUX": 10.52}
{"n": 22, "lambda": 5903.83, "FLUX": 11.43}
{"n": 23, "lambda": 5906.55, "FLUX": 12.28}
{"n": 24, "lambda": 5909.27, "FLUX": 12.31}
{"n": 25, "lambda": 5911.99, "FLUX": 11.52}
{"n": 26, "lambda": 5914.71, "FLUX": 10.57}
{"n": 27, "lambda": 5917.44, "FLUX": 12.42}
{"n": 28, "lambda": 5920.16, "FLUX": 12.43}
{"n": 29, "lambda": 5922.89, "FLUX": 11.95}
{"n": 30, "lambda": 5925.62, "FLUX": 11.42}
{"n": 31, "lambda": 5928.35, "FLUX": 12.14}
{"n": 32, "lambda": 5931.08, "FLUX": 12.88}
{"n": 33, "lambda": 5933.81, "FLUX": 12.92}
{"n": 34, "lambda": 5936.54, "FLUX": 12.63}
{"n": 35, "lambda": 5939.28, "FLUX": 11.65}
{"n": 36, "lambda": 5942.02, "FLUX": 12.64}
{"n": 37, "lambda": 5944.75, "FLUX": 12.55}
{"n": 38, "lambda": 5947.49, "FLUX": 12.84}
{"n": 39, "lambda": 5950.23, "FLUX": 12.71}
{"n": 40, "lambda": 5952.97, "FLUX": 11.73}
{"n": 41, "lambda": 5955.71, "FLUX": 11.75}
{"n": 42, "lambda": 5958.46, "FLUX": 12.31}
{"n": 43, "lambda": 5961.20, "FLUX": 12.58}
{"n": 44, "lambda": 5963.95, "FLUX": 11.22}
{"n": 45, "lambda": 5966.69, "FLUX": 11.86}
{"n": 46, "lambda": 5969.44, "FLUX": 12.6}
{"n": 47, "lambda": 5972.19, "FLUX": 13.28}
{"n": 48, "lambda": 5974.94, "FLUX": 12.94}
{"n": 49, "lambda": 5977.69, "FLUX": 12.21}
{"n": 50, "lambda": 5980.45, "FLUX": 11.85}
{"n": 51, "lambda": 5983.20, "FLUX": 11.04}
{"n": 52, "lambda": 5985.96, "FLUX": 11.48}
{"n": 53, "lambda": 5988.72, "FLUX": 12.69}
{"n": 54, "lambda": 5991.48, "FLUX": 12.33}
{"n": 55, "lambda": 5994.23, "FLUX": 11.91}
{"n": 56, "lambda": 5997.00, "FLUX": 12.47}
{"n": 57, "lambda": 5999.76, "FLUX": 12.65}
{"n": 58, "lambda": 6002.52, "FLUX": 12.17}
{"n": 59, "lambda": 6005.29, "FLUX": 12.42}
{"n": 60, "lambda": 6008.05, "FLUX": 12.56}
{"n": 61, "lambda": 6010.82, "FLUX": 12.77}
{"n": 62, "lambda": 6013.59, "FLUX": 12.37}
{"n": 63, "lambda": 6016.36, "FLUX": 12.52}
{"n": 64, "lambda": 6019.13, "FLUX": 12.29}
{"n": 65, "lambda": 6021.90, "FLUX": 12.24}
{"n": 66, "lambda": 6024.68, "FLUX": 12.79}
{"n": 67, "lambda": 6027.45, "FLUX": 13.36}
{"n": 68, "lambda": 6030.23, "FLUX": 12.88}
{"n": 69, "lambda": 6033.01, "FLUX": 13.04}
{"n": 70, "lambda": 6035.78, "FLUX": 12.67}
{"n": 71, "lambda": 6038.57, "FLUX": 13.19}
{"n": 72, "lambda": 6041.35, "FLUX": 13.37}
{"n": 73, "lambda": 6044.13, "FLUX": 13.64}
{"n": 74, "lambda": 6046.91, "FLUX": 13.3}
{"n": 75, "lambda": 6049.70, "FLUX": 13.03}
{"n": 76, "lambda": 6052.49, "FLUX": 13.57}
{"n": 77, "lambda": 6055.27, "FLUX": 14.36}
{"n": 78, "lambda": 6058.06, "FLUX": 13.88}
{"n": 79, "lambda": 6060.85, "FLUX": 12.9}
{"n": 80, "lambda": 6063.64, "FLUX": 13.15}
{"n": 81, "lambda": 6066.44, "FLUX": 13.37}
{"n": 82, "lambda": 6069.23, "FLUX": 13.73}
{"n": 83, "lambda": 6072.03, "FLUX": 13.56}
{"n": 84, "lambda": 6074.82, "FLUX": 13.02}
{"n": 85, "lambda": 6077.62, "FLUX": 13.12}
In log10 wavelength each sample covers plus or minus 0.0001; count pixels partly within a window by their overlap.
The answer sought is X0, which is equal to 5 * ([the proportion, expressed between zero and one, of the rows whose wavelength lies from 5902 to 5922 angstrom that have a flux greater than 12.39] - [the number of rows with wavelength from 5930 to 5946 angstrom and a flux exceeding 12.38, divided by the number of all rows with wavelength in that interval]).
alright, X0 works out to -3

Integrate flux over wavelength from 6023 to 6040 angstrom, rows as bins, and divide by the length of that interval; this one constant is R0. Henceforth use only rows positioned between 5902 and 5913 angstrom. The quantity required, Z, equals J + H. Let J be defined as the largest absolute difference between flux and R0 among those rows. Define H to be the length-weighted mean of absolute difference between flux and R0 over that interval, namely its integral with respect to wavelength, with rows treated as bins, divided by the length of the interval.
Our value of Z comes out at 2.68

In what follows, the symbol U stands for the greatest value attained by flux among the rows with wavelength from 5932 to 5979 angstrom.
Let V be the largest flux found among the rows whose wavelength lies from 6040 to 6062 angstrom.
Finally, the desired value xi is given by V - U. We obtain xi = 1.1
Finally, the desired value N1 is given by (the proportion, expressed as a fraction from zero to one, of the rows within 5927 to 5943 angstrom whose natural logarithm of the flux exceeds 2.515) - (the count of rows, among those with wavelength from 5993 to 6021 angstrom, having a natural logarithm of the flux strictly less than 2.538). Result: -8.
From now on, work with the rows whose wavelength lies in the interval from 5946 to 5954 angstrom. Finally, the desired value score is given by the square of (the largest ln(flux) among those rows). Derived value 6.5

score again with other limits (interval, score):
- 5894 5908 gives 6.3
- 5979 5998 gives 6.5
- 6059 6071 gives 6.9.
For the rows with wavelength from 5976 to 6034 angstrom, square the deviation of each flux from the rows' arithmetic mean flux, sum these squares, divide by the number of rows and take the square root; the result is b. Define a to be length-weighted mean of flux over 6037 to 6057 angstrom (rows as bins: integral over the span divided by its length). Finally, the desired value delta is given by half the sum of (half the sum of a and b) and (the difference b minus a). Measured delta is -2.99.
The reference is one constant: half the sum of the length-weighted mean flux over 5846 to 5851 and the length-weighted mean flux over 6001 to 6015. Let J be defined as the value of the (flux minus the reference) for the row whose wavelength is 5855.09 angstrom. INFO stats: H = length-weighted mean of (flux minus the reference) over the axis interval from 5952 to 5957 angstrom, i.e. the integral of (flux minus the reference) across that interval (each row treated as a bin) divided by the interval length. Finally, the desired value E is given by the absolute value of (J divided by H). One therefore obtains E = 1.0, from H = -0.9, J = -0.9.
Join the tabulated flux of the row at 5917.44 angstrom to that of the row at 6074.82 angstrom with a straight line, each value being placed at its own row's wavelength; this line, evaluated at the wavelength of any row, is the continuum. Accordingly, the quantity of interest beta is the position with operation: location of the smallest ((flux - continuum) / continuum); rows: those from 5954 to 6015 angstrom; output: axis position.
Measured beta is 5983.20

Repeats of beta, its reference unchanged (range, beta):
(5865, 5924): 5890.25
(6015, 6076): 6021.90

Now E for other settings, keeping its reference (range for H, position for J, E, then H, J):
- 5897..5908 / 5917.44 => 0.2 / -1.4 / -0.2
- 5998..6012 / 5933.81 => 2.3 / -0.1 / 0.3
